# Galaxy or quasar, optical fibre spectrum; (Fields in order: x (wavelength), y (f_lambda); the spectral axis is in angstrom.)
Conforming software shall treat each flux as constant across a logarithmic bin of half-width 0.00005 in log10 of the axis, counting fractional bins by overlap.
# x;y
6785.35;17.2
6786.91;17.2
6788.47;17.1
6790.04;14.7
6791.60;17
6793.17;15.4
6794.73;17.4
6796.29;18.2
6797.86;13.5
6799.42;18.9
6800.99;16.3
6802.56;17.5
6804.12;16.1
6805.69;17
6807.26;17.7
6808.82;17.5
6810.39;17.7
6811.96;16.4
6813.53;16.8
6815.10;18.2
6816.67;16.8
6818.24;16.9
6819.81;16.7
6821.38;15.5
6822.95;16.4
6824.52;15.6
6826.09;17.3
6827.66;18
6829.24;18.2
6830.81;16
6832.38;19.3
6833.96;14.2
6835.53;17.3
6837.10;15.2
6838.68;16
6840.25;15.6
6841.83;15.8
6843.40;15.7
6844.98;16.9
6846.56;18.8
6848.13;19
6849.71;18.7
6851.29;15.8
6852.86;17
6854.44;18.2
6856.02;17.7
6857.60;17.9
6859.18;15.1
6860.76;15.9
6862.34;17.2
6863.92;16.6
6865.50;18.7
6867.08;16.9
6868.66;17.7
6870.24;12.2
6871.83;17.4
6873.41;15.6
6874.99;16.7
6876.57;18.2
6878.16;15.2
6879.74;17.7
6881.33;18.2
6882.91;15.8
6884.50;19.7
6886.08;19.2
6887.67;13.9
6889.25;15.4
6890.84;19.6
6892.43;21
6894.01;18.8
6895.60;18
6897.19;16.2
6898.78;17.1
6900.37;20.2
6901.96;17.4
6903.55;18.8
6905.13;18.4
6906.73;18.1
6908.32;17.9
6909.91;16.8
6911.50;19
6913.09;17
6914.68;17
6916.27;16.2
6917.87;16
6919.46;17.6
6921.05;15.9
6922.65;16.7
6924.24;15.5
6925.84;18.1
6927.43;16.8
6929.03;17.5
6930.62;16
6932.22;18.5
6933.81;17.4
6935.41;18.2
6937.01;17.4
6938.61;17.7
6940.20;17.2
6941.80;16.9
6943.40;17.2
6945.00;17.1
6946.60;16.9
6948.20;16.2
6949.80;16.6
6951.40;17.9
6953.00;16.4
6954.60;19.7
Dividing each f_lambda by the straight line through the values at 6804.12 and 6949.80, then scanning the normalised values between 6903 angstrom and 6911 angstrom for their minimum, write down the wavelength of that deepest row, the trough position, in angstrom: 6909.91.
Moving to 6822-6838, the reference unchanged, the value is 6833.96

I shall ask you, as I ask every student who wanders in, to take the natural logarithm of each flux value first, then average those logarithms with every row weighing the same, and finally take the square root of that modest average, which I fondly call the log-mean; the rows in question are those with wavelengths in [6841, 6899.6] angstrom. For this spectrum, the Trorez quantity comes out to 1.685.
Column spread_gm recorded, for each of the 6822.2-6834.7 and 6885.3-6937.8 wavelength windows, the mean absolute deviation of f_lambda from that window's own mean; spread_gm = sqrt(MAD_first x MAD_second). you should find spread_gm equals 1.2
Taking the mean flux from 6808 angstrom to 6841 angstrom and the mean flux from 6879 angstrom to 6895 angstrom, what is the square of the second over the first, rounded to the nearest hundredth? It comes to 1.15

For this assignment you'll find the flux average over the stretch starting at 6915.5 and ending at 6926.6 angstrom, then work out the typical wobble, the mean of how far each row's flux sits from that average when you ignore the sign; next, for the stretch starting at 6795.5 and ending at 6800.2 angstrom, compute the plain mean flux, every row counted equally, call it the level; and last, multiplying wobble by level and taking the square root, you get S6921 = 3.6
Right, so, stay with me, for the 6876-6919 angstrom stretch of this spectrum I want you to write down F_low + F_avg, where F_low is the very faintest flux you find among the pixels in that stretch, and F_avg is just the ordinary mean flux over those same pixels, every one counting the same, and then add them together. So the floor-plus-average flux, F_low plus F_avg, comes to 31.6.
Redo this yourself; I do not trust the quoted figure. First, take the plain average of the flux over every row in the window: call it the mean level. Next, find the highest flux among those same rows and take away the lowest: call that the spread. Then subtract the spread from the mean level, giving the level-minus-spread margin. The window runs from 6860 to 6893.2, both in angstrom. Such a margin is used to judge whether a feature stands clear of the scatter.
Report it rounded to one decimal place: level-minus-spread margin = 8.3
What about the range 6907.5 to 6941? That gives 13.7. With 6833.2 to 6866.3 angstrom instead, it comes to 12.0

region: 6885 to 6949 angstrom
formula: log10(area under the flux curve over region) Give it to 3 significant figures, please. 3.05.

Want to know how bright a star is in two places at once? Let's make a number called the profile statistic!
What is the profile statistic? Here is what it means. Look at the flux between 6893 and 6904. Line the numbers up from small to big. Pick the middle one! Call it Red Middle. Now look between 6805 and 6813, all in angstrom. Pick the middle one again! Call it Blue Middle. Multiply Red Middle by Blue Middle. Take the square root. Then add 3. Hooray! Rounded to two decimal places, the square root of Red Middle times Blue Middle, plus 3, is 20.75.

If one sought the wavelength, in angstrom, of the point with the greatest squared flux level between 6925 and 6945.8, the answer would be 6932.22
